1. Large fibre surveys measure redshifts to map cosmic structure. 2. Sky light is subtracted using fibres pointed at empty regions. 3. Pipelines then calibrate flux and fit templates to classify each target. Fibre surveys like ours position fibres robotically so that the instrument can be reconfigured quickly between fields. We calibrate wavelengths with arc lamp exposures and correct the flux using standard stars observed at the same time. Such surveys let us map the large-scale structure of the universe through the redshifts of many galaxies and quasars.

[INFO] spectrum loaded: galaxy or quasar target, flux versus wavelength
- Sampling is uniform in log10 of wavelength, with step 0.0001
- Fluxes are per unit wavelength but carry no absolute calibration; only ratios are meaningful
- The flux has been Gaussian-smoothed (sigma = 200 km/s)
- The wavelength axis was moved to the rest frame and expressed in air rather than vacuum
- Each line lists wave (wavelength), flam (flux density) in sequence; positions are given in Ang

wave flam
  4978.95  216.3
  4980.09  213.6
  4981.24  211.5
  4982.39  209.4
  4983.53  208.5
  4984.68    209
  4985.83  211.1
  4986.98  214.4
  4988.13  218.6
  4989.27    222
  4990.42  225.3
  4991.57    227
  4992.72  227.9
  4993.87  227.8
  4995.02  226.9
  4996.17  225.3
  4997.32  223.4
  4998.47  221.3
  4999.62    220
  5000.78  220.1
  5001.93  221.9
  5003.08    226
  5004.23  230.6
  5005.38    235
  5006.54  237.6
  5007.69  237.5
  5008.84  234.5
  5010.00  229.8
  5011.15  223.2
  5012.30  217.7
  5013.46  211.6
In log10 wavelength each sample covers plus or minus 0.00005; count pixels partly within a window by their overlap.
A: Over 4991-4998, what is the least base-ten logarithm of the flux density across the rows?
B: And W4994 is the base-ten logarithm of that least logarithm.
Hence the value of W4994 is 0.3709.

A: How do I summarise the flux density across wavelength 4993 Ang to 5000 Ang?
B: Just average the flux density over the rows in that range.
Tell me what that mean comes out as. 224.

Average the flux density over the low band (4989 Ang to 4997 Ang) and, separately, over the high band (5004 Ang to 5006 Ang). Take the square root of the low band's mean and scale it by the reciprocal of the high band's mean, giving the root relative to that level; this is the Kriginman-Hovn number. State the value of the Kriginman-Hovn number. 0.0646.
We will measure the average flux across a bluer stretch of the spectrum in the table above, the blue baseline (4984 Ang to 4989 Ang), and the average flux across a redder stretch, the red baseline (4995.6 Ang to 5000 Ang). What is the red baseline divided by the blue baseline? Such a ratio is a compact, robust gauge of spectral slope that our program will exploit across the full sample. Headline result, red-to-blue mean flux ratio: 1.04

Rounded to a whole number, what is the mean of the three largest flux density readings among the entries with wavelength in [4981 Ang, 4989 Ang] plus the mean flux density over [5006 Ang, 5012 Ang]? 447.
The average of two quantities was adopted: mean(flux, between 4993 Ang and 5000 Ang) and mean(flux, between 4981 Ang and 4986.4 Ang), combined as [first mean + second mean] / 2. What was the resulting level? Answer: 217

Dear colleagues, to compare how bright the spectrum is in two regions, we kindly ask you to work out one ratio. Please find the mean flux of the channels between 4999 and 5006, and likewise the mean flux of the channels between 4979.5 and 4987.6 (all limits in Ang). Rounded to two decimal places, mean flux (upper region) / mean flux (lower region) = 1.07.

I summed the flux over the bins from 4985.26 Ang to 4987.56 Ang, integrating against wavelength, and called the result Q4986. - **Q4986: 489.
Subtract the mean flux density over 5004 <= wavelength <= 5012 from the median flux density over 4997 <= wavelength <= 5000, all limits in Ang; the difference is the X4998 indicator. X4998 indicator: -11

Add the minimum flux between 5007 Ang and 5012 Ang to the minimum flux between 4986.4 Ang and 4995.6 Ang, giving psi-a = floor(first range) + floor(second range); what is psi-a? 438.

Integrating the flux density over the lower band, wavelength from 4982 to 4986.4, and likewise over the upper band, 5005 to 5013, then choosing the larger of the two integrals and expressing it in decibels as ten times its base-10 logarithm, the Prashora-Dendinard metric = 32.7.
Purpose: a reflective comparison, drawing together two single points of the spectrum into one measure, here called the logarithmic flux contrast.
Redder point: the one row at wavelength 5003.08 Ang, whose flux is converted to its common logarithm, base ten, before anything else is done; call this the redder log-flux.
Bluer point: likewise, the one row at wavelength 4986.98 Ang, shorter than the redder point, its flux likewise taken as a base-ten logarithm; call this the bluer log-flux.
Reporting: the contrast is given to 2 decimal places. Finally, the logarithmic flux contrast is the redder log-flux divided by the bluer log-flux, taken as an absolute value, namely 1.01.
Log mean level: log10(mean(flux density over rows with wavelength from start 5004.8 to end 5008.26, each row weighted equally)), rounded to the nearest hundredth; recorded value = 2.37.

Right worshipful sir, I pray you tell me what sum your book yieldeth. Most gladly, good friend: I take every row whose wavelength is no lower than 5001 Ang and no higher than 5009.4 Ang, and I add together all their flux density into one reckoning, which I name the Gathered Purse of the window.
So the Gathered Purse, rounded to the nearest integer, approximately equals 1623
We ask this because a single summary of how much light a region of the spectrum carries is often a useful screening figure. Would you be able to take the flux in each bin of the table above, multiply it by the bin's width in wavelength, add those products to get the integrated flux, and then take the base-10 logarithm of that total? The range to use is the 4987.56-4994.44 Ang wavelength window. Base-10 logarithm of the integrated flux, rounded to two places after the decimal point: 3.19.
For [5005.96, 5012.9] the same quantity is 3.20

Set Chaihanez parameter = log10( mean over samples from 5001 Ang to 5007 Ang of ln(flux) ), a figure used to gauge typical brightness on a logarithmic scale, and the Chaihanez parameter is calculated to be 0.735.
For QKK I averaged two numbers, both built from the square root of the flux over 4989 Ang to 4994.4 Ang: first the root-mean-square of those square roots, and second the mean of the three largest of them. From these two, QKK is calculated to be 15.1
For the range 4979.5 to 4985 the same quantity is 14.5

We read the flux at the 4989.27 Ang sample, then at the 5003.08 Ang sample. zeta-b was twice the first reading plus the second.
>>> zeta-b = 670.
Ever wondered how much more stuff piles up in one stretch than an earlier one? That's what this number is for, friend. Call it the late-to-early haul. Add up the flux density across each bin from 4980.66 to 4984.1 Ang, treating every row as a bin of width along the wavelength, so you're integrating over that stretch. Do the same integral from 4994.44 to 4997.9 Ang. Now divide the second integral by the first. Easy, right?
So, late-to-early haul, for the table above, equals 1.08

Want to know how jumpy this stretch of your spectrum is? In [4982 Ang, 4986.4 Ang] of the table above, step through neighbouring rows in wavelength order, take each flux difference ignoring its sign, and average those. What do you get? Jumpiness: 1.2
